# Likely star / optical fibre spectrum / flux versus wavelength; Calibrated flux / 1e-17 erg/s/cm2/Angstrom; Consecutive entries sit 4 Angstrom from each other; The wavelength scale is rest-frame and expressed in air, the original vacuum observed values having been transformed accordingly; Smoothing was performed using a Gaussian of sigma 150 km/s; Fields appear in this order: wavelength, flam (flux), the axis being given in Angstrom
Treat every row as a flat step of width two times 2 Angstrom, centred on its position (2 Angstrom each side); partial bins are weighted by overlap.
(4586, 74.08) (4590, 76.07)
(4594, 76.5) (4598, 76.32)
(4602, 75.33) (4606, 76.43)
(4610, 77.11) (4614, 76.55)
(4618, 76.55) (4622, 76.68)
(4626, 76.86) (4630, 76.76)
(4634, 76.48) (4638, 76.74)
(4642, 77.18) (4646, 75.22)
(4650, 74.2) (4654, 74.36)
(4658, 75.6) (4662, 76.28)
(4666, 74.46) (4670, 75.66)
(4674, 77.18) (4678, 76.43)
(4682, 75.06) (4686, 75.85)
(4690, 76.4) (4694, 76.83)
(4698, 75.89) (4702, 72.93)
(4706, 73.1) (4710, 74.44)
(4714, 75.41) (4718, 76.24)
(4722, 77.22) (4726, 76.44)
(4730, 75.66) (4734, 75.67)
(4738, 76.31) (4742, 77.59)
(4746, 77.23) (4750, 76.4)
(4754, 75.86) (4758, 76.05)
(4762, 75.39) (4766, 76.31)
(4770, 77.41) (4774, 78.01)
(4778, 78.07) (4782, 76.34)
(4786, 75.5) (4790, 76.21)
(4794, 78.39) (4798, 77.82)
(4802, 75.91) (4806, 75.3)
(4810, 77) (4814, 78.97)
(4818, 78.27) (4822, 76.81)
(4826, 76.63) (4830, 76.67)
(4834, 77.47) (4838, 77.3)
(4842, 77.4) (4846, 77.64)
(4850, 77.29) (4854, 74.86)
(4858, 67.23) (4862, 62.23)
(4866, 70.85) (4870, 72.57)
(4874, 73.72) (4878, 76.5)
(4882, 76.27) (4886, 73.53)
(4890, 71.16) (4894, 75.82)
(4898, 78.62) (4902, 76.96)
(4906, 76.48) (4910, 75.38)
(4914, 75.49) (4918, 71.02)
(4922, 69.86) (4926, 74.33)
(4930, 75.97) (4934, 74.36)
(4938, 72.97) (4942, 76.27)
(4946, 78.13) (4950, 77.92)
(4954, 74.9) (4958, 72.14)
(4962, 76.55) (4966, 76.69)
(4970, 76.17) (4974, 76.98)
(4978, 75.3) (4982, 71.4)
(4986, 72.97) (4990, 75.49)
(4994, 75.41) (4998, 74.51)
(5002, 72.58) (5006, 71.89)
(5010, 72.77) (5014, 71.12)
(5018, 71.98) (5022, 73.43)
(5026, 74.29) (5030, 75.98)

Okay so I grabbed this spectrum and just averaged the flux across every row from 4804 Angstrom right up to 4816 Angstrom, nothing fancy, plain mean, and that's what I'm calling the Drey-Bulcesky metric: 77.1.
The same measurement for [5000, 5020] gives 72.1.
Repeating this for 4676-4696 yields 76.1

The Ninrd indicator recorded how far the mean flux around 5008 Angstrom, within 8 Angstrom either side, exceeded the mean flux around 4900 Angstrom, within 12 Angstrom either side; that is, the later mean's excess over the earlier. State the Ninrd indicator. -3.6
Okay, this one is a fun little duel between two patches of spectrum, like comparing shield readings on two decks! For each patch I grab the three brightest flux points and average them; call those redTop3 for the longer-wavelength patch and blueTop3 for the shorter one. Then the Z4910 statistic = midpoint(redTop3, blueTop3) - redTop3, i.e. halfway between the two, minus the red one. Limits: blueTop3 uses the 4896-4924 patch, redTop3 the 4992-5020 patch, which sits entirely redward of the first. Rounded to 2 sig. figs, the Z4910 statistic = 1.6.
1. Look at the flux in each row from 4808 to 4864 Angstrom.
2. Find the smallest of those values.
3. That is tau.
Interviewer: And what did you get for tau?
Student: 62.23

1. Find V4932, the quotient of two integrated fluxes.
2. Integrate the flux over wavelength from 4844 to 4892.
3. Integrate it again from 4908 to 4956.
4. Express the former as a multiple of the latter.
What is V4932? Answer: 0.97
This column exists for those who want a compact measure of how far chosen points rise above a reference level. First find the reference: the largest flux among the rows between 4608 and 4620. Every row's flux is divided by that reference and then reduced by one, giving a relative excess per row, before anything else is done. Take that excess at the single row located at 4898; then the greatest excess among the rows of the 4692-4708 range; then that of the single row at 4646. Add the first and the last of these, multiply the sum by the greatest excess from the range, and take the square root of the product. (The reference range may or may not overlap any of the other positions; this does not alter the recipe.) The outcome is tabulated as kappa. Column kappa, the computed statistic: 0.0042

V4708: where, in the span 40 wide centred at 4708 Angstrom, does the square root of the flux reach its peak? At 4722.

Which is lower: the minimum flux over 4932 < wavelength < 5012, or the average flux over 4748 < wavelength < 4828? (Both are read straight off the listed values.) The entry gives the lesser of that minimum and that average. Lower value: 71.4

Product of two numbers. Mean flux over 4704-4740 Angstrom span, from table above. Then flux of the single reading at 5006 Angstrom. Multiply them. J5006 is 5436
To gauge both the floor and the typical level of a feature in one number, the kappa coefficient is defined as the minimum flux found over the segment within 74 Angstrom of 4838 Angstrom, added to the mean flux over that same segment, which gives 138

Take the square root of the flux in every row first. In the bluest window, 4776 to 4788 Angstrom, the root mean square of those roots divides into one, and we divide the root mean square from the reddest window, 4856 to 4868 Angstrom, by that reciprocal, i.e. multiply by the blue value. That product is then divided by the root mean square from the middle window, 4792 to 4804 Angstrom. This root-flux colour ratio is 8.13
